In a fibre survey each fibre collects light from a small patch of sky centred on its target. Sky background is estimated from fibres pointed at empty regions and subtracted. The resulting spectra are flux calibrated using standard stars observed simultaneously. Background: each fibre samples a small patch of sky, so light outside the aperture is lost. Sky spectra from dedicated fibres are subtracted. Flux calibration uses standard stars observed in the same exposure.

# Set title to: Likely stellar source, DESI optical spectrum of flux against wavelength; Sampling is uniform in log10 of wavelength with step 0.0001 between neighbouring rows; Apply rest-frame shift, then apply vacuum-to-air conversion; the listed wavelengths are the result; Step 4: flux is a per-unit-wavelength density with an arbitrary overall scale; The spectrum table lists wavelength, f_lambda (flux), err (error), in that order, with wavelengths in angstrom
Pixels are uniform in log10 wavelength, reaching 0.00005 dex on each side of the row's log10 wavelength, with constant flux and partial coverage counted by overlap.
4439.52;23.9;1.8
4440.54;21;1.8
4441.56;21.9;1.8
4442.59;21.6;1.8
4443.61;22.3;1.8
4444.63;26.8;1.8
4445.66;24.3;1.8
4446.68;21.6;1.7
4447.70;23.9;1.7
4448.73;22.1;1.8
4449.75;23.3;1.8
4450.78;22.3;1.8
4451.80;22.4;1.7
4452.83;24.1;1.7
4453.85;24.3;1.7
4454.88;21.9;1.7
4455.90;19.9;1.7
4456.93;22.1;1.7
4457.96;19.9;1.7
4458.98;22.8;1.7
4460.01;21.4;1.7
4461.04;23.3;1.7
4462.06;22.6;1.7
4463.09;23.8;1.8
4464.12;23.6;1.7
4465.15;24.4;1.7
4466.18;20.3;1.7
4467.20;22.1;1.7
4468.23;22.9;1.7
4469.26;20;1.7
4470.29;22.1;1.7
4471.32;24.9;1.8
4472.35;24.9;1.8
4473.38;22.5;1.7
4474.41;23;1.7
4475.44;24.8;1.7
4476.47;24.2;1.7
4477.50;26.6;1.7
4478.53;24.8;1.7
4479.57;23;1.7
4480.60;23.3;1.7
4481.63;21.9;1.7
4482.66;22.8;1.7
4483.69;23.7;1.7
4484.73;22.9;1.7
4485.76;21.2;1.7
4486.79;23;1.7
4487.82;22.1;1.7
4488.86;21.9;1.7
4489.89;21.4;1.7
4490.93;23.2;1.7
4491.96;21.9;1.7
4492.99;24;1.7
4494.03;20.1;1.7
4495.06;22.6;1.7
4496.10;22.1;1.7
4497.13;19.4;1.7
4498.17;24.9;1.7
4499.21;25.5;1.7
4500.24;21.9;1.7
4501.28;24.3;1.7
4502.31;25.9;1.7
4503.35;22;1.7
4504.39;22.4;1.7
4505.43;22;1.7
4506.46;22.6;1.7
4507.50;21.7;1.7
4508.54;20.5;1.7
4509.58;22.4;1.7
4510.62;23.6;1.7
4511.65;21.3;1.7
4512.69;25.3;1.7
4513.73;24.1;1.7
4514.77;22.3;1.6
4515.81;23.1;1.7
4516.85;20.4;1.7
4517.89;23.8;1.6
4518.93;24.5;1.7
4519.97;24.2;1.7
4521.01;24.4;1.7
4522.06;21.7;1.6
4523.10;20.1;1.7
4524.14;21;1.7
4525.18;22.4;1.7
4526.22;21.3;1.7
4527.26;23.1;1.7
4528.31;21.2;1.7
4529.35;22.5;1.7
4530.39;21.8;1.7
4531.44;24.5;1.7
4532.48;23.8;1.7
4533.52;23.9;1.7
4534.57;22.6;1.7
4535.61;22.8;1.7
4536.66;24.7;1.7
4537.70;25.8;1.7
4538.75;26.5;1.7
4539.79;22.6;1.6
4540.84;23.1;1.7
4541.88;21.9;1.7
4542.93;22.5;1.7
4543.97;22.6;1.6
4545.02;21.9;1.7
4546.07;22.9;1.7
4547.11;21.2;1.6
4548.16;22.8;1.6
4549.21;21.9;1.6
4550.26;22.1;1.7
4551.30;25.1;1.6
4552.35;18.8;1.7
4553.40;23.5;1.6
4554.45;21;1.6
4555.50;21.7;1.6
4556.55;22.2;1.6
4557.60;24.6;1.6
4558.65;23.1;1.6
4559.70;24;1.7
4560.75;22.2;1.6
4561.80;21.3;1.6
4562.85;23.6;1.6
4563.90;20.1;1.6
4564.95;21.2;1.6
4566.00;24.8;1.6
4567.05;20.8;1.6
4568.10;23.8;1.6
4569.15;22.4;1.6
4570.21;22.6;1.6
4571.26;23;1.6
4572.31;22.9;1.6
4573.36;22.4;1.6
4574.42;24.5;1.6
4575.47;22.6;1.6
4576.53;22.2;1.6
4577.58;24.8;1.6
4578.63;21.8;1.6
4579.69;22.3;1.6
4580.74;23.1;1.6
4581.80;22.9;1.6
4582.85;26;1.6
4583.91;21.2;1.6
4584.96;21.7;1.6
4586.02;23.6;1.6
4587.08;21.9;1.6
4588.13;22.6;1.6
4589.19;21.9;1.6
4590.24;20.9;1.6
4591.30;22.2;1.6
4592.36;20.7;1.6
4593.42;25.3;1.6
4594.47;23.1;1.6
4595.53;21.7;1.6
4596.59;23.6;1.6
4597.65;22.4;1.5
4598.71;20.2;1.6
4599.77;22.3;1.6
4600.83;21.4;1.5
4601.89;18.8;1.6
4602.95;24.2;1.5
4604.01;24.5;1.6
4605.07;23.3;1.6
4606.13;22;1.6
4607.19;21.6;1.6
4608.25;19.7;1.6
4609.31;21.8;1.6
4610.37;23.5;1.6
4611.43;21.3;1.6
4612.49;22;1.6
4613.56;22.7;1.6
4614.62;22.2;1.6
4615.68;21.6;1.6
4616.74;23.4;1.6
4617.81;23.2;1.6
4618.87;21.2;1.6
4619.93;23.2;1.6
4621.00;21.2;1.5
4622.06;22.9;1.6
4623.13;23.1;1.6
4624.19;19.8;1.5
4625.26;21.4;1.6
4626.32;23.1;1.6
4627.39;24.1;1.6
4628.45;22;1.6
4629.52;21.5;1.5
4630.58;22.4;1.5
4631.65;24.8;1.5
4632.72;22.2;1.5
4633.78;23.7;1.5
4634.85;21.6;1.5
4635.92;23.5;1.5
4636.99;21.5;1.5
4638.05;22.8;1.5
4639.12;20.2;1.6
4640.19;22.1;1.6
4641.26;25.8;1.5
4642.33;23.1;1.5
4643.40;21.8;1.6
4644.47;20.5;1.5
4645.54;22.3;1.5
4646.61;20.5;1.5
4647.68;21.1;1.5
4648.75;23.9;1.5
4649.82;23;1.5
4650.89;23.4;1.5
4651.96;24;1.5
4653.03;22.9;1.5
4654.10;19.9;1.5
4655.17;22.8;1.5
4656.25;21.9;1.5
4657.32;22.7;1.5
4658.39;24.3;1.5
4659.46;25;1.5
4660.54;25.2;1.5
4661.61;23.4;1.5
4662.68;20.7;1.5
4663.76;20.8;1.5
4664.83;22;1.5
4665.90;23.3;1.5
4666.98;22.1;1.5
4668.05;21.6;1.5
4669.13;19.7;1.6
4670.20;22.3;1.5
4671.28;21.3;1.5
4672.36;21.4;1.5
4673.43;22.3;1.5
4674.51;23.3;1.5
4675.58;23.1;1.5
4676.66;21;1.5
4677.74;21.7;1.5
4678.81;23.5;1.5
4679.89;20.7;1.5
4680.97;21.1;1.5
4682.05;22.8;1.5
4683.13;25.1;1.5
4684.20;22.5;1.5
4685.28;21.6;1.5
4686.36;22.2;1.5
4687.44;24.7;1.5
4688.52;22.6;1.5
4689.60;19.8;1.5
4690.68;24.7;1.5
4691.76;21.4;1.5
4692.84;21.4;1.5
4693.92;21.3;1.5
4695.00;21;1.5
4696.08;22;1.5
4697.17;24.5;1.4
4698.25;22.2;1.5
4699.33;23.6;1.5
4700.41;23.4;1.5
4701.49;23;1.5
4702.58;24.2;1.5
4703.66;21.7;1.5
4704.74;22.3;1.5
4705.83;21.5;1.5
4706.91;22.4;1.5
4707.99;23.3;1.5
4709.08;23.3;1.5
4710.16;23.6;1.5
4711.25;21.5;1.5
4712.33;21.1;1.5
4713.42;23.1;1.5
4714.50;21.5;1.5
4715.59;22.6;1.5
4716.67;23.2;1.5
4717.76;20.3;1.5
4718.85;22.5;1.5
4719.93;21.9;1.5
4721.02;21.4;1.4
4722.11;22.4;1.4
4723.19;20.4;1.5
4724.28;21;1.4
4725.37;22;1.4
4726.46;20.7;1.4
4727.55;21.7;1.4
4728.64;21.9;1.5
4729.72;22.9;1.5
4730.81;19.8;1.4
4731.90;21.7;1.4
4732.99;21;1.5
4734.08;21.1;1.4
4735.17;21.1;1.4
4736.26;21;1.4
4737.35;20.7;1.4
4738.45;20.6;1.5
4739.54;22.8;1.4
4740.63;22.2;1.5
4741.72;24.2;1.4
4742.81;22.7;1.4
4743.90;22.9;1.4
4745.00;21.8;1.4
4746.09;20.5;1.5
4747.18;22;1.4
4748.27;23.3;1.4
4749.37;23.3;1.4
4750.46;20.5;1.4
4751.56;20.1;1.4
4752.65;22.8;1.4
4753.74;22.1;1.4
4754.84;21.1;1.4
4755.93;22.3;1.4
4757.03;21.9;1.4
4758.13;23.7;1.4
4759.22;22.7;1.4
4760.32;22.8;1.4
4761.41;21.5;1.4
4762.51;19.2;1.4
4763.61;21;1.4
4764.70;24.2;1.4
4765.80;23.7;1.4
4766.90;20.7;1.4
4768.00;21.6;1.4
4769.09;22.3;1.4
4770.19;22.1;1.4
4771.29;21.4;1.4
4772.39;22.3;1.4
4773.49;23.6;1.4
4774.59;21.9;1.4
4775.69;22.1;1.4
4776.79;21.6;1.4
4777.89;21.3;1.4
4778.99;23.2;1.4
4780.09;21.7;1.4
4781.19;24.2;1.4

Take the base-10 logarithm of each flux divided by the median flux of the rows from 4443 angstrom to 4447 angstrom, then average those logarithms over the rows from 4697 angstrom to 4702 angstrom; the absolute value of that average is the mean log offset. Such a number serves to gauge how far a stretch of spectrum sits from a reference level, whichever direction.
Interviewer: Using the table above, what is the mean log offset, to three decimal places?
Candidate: 0.001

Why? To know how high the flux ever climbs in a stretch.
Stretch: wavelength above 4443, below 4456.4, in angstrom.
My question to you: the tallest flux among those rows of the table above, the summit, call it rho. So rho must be 26.8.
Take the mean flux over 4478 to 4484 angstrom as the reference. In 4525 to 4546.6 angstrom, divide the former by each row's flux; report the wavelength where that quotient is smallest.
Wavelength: 4538.75 angstrom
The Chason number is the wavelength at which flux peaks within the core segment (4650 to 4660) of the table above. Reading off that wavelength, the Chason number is 4659.46 angstrom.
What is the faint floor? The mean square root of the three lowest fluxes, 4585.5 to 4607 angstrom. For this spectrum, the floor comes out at 4.46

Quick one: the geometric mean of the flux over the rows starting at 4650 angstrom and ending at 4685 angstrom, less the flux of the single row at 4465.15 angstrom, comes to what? -2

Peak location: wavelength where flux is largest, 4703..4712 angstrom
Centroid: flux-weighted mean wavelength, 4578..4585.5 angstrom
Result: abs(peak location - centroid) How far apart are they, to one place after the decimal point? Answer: 128.4 angstrom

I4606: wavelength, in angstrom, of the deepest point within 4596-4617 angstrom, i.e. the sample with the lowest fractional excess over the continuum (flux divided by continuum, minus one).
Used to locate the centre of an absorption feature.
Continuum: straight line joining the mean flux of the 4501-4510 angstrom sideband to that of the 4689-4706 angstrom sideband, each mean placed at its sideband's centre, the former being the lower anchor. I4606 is 4601.89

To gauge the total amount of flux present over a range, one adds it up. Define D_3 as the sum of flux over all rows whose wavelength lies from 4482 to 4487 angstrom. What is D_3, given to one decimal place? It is 113.6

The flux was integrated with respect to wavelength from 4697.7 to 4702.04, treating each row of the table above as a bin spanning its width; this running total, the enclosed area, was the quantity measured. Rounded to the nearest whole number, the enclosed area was 100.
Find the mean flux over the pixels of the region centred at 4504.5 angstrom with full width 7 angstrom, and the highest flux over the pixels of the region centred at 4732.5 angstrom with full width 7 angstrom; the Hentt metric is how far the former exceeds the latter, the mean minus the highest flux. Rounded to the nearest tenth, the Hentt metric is 0.1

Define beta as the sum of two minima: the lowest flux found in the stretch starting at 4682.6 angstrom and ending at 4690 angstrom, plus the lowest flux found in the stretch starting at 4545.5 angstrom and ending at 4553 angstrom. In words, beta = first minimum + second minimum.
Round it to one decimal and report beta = 38.6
